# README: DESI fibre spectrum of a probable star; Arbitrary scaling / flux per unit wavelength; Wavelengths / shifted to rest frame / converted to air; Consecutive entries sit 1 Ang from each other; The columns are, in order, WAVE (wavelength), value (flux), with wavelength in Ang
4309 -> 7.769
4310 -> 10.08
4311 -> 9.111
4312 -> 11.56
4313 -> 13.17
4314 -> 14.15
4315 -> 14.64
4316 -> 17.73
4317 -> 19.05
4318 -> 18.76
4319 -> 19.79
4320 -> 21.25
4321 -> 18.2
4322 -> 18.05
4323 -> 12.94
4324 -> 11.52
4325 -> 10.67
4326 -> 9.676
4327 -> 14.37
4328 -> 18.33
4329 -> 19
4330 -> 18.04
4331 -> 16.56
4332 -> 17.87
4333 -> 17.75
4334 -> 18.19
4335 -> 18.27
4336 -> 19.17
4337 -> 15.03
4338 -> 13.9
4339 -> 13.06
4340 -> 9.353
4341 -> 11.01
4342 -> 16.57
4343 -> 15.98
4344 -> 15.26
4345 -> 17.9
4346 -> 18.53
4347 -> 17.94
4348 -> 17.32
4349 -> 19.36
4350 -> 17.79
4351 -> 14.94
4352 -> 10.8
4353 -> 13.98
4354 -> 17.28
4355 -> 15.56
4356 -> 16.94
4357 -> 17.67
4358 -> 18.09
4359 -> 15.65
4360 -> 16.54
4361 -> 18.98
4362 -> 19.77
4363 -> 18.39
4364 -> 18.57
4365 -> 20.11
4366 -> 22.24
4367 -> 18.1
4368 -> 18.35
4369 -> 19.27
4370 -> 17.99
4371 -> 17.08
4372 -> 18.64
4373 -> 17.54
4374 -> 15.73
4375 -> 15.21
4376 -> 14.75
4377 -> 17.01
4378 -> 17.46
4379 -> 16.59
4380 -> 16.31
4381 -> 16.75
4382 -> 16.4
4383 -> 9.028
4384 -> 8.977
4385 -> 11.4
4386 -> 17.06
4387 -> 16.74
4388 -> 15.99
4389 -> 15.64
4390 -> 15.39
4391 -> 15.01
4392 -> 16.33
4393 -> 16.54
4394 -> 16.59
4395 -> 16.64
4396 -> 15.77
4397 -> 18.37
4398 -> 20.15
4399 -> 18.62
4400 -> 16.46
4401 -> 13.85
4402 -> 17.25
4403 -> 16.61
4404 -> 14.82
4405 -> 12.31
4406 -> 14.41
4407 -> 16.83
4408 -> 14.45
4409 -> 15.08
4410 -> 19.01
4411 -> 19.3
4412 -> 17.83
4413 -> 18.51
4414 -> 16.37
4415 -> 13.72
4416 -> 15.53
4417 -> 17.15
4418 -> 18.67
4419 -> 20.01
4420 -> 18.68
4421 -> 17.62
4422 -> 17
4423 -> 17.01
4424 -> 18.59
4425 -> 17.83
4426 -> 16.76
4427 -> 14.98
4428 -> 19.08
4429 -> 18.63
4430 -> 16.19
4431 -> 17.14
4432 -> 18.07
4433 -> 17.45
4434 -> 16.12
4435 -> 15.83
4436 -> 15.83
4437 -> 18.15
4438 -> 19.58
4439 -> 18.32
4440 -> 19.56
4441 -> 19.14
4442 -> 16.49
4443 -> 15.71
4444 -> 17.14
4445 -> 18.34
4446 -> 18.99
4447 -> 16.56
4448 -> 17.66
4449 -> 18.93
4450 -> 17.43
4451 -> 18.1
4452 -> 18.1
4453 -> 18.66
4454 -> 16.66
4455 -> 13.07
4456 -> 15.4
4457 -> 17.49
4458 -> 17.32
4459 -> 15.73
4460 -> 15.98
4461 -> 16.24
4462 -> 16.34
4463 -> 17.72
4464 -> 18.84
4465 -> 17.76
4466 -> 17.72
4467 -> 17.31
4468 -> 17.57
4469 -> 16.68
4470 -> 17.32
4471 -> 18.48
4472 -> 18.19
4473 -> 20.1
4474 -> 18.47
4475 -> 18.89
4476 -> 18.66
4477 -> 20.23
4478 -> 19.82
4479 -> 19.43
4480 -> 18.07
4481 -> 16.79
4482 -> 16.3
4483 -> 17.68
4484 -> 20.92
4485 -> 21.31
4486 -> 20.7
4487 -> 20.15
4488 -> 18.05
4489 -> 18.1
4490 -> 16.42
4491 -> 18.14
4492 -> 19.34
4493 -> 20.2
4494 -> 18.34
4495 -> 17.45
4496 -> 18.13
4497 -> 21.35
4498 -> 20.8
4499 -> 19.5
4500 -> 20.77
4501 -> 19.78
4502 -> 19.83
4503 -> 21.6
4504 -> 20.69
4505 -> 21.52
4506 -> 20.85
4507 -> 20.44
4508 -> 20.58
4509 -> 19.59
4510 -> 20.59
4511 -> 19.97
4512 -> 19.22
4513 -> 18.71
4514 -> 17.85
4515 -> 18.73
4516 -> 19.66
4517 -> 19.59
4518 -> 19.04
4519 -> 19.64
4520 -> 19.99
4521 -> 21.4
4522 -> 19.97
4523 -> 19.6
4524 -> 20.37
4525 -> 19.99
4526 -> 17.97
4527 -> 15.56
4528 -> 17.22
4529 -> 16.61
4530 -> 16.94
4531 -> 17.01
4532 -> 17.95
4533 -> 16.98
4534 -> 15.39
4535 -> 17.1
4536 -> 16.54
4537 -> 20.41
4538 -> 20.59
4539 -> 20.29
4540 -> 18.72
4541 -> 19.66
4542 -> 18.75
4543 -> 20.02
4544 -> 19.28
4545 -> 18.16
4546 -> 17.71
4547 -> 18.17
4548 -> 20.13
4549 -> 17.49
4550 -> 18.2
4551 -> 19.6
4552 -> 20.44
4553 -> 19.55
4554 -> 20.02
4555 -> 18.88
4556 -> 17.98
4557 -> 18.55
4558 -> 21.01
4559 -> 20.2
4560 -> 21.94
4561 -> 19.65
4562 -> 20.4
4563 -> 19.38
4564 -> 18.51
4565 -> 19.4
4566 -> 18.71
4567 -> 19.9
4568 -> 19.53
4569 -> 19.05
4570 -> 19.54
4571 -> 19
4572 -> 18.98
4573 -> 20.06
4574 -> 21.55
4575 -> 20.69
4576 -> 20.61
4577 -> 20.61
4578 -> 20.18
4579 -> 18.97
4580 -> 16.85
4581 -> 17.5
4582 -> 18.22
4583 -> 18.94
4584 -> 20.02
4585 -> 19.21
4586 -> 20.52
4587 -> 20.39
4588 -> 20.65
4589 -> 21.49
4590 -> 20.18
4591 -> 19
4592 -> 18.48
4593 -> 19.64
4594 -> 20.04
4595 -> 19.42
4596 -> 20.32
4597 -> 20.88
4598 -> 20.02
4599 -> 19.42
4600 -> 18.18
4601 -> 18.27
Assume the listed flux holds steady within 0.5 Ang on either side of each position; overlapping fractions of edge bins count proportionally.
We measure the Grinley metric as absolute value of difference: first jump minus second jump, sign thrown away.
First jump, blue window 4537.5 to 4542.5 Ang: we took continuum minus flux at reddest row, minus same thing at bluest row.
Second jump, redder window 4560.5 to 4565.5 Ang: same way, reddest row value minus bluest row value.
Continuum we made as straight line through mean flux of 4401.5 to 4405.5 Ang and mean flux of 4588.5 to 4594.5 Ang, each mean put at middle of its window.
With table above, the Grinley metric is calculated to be 1.6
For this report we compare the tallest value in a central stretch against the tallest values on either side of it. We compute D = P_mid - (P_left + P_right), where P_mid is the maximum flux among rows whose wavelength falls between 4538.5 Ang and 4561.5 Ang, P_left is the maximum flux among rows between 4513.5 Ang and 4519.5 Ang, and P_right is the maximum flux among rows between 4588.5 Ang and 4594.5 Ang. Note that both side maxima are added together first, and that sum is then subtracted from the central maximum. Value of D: -19.2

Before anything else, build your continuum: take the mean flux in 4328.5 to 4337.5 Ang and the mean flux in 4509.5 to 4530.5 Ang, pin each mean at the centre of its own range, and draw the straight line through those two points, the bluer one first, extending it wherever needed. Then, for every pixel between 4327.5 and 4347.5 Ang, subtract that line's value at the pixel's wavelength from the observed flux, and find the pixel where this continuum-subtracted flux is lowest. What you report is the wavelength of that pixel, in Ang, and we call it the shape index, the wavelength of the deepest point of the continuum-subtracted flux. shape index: 4340 Ang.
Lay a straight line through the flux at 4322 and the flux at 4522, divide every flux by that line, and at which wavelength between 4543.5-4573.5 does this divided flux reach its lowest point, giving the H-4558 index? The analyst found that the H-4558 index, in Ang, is 4549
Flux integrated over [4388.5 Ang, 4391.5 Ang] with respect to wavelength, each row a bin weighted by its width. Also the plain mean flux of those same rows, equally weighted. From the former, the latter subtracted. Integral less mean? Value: 31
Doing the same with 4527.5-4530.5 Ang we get 34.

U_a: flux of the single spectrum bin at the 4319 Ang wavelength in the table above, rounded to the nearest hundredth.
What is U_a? 19.79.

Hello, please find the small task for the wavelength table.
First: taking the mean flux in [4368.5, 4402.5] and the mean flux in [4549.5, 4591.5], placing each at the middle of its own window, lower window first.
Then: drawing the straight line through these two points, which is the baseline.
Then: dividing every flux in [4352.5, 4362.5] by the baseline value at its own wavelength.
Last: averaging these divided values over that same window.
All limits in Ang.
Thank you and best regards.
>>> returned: 1.09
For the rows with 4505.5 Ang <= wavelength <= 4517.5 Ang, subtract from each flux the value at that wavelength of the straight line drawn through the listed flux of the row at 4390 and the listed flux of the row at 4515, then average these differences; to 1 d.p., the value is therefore 1.0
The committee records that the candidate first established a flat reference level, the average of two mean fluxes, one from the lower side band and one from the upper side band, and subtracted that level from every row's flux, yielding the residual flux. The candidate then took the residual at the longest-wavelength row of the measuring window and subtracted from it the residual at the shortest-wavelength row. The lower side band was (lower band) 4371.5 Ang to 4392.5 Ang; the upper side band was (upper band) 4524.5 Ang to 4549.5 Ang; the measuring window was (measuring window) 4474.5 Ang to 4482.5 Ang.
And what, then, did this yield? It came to -2.6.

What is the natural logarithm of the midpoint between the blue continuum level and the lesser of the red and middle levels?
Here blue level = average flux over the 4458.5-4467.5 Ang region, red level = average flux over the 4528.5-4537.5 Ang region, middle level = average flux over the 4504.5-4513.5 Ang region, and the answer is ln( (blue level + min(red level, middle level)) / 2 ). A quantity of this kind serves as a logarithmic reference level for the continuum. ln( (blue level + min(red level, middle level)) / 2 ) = 2.84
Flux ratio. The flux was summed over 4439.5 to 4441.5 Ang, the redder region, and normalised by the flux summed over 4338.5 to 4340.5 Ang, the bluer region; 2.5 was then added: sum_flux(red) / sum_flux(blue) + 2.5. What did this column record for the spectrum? 4.2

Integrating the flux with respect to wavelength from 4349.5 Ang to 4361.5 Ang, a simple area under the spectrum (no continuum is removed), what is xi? 194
